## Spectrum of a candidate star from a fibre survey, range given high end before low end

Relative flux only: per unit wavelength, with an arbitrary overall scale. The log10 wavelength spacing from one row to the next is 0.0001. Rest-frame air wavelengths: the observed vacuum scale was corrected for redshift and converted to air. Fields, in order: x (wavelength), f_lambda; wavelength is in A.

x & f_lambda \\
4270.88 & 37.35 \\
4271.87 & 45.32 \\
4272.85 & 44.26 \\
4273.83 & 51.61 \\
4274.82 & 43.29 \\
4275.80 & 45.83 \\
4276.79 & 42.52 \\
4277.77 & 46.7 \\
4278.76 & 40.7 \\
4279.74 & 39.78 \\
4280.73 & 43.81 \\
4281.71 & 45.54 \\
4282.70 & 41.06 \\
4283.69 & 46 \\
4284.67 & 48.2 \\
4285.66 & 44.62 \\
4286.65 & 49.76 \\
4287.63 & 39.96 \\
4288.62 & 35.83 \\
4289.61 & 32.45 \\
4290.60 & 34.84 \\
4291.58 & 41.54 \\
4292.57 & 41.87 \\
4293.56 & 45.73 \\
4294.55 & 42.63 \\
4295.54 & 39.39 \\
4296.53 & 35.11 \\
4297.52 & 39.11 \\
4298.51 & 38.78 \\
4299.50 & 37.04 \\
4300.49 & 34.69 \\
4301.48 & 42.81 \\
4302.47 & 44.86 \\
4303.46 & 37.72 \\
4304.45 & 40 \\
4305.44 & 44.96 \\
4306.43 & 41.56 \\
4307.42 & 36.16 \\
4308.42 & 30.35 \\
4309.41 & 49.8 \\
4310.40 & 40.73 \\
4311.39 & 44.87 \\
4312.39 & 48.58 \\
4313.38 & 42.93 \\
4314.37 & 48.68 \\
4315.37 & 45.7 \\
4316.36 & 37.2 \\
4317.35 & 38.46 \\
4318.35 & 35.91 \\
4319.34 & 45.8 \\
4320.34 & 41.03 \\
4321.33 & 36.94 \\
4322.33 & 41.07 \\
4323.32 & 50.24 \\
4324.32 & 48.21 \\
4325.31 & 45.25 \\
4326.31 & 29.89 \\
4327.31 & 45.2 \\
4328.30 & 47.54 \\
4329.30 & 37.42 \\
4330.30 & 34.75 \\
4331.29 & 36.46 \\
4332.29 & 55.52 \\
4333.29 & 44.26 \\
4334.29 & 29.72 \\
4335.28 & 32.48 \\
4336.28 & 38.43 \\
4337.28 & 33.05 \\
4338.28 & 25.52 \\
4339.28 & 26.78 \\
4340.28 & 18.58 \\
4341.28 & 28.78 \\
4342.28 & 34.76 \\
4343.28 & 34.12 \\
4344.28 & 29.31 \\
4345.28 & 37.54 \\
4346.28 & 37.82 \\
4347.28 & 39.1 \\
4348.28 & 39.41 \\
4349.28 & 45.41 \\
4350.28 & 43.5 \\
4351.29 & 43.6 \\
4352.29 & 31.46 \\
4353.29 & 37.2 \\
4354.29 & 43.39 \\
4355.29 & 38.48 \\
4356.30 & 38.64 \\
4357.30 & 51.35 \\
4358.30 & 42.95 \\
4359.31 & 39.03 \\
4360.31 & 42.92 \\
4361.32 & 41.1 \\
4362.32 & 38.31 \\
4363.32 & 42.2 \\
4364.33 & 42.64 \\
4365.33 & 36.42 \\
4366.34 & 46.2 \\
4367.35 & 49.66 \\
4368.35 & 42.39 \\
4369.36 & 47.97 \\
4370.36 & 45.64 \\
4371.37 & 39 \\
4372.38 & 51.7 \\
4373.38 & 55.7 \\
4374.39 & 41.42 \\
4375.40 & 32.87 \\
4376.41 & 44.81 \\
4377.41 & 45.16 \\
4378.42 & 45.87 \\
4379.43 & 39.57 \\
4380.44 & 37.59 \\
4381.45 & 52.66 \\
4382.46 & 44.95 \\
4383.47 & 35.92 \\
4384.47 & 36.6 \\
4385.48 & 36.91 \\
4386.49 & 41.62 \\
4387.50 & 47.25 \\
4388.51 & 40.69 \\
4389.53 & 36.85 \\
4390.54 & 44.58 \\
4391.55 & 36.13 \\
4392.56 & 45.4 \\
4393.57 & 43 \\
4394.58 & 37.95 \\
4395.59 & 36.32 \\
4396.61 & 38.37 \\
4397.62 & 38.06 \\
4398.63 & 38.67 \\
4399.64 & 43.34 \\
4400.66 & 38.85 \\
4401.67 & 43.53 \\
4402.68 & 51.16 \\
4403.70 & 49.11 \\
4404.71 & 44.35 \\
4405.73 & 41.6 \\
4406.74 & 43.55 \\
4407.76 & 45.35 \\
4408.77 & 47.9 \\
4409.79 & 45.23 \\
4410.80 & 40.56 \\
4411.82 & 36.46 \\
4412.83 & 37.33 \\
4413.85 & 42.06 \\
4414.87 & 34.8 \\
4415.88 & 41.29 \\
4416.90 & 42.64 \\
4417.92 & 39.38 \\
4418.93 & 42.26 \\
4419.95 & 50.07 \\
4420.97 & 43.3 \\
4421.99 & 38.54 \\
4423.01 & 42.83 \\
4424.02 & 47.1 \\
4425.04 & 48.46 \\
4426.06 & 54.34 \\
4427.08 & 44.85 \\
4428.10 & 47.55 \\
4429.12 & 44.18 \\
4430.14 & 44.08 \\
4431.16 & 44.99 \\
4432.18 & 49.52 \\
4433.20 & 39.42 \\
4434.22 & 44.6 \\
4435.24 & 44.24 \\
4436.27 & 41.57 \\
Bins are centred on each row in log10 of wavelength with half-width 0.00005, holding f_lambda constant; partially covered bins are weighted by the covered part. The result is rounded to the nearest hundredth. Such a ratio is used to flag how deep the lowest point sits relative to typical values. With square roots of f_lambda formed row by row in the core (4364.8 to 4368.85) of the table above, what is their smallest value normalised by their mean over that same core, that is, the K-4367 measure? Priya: 0.91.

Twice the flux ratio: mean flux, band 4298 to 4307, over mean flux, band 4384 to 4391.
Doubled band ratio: 1.98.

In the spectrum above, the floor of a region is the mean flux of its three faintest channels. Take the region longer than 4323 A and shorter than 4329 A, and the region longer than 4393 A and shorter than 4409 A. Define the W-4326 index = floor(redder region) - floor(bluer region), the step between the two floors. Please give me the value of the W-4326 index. -3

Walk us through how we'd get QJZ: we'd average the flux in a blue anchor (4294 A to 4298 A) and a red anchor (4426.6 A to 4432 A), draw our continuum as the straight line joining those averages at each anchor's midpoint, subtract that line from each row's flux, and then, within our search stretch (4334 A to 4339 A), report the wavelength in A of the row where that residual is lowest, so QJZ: 4338.28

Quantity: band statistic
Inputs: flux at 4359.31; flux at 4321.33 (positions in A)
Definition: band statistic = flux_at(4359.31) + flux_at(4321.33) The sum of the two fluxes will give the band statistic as 76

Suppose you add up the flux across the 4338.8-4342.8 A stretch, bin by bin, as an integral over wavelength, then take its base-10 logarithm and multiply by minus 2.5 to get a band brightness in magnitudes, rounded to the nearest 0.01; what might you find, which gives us -5.09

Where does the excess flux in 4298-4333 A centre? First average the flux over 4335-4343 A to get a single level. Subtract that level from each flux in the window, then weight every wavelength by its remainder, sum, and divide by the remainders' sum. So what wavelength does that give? 4316.2 A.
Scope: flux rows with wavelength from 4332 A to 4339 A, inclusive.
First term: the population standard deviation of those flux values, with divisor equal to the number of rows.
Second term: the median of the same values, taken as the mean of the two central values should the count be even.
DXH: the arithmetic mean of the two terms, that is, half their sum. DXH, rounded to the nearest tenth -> 21.2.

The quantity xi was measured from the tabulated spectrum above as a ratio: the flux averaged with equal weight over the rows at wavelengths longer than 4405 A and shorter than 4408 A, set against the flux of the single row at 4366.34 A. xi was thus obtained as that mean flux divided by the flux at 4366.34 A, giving 0.94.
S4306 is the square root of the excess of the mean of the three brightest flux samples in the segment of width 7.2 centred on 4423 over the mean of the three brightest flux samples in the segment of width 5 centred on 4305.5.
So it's 2.96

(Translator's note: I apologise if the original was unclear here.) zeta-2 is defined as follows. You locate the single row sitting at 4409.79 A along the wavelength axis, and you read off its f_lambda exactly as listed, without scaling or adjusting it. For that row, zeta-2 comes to 45.23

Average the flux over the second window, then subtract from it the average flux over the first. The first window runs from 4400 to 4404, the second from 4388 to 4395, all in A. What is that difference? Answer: -5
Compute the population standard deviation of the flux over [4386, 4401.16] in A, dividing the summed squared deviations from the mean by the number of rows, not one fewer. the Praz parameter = 3.4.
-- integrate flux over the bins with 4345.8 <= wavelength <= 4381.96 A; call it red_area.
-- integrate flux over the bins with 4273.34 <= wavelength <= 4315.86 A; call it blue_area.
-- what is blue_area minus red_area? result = 247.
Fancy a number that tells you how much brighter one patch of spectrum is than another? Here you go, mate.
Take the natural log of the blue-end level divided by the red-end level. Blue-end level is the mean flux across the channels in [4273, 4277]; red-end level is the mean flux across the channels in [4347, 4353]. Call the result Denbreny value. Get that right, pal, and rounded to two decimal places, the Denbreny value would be 0.13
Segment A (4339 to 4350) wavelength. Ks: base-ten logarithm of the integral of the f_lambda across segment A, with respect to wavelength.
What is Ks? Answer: 2.57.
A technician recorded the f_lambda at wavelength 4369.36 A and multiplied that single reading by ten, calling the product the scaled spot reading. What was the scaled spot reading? 480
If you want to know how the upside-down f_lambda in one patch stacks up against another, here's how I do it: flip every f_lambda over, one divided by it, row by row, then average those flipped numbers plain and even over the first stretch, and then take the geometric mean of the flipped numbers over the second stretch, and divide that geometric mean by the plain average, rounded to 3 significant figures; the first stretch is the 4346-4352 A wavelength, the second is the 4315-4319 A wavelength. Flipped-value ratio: 1.05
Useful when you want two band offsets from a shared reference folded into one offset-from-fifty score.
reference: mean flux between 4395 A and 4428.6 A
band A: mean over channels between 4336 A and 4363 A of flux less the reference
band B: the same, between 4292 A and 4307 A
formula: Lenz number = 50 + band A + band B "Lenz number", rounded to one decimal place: 41.5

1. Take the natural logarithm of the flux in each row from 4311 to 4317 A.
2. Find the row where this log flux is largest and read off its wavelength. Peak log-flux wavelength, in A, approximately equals 4314.37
